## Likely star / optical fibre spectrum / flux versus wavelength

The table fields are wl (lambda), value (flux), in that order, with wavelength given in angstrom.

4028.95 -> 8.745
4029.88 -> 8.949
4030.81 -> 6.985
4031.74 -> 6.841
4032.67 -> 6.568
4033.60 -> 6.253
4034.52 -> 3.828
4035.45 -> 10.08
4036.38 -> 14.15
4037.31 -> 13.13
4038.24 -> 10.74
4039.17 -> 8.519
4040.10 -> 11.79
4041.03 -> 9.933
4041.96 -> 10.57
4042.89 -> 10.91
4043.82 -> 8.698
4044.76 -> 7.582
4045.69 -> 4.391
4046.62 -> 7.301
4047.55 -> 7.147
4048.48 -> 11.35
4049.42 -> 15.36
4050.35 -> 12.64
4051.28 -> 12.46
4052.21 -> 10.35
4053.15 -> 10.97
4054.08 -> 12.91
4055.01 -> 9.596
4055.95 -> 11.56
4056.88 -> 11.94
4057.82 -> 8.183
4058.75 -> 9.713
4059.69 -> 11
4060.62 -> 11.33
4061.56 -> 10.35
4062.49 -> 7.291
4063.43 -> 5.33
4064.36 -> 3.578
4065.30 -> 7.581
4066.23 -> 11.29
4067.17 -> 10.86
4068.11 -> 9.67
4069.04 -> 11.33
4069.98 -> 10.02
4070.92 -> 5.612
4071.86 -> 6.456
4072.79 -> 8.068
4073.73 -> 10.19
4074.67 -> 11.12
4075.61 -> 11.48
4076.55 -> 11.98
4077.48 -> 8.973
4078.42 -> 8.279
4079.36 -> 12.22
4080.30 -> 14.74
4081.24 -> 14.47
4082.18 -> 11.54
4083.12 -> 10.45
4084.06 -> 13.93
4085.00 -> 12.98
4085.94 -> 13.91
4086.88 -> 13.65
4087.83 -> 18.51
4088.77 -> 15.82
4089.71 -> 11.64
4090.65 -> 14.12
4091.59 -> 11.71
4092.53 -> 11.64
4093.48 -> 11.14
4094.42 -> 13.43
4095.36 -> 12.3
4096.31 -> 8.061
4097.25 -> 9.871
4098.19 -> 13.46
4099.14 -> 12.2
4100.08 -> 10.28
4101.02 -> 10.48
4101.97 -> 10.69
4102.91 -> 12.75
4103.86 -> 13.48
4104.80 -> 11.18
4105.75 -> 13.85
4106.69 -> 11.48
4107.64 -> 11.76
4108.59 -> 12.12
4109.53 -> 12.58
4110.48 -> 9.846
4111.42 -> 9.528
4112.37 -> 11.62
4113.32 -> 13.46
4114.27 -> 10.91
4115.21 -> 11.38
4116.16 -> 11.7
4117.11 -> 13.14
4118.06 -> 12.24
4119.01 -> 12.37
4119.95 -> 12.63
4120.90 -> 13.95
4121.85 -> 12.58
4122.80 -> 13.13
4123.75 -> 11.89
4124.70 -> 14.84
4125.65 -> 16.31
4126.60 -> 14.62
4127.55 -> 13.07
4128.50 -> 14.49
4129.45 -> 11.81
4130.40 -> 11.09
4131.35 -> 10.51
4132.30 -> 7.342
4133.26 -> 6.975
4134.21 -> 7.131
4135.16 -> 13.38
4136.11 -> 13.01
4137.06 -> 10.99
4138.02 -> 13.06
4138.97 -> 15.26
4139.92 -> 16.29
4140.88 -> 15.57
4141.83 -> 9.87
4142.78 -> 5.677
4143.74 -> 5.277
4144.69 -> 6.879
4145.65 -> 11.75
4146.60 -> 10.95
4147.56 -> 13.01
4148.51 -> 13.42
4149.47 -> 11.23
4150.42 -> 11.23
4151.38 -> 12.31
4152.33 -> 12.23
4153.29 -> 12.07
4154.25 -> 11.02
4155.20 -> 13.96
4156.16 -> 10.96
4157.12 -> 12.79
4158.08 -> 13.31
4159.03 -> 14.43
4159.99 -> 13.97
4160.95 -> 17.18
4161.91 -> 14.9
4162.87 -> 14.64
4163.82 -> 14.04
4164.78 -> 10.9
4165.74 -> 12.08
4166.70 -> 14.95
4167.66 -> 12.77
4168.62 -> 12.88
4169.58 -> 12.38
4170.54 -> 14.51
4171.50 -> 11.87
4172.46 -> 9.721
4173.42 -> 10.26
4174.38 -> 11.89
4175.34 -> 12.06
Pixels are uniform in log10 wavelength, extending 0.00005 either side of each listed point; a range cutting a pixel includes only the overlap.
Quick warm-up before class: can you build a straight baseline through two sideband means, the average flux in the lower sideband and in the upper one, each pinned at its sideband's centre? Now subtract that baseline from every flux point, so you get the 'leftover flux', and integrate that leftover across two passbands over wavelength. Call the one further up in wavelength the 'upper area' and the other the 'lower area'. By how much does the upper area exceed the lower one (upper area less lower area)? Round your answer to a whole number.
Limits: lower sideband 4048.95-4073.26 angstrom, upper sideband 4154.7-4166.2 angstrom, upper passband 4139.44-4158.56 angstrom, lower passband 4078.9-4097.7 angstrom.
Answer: -69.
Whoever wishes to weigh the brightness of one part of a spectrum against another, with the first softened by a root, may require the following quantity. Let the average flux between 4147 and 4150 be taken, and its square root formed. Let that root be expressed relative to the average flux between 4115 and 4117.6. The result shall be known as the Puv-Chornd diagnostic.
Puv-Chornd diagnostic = 0.29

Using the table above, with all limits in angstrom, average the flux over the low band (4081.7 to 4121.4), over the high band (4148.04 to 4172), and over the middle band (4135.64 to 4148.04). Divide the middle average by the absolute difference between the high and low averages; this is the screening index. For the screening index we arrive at 14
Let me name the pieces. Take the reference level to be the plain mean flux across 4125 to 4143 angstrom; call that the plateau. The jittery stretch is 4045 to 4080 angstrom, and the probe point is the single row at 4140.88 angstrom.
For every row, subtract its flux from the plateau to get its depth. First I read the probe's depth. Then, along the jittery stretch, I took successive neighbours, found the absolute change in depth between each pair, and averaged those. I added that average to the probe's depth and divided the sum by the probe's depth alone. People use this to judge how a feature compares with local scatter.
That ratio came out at 0.5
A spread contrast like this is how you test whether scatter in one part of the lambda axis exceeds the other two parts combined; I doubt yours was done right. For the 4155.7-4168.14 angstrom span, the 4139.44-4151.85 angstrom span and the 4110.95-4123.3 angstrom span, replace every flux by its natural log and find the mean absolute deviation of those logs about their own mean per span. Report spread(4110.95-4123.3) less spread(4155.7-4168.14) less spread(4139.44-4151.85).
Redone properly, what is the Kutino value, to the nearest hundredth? -0.30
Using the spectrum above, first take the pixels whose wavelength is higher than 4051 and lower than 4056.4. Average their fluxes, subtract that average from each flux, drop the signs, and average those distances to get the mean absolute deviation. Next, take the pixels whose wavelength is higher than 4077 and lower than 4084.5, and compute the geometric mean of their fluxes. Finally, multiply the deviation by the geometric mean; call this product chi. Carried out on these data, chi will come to 12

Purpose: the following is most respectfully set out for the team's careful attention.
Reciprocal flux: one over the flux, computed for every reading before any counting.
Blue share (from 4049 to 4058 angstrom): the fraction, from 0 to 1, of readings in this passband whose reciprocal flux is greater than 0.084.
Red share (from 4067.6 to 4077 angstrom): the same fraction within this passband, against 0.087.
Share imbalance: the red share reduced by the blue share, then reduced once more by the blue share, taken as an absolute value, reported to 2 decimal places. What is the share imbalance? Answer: 0.10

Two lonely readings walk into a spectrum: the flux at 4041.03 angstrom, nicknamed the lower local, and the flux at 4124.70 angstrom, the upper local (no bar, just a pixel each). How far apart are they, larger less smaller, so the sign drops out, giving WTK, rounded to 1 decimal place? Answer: 4.9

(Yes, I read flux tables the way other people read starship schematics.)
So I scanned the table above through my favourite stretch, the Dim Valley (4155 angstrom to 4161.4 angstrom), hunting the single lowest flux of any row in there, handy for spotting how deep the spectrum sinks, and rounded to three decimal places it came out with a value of 10.960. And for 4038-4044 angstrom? 8.519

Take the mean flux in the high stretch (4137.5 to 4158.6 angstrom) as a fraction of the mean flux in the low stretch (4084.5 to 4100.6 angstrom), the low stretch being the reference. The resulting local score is 0.93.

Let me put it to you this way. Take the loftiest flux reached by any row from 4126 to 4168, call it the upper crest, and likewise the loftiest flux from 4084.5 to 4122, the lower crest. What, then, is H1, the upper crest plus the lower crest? 36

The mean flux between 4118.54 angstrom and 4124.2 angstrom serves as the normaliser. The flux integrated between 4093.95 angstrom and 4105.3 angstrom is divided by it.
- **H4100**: 10.2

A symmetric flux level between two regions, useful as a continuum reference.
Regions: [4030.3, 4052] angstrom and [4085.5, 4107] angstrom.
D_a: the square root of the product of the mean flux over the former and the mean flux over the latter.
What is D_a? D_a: 10.8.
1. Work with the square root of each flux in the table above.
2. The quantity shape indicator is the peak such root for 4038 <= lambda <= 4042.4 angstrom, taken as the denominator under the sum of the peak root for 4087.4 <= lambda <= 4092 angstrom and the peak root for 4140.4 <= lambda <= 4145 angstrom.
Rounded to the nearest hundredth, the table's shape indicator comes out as 2.40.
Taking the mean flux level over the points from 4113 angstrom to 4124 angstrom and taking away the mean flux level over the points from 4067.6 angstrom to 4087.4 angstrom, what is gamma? 1.4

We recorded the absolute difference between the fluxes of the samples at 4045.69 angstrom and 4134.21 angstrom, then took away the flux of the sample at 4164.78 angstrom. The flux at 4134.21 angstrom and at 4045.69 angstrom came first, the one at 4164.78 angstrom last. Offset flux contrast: -8.2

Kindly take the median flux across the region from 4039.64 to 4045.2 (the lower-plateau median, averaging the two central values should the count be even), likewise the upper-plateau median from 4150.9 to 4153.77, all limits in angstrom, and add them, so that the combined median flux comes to 22.5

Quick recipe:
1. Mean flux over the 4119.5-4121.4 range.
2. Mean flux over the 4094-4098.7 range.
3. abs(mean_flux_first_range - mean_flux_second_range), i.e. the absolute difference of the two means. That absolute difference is 1.9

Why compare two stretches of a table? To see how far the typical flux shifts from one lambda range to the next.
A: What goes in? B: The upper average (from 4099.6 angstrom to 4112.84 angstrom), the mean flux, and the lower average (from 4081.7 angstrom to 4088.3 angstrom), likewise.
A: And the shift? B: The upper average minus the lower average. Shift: -2.0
